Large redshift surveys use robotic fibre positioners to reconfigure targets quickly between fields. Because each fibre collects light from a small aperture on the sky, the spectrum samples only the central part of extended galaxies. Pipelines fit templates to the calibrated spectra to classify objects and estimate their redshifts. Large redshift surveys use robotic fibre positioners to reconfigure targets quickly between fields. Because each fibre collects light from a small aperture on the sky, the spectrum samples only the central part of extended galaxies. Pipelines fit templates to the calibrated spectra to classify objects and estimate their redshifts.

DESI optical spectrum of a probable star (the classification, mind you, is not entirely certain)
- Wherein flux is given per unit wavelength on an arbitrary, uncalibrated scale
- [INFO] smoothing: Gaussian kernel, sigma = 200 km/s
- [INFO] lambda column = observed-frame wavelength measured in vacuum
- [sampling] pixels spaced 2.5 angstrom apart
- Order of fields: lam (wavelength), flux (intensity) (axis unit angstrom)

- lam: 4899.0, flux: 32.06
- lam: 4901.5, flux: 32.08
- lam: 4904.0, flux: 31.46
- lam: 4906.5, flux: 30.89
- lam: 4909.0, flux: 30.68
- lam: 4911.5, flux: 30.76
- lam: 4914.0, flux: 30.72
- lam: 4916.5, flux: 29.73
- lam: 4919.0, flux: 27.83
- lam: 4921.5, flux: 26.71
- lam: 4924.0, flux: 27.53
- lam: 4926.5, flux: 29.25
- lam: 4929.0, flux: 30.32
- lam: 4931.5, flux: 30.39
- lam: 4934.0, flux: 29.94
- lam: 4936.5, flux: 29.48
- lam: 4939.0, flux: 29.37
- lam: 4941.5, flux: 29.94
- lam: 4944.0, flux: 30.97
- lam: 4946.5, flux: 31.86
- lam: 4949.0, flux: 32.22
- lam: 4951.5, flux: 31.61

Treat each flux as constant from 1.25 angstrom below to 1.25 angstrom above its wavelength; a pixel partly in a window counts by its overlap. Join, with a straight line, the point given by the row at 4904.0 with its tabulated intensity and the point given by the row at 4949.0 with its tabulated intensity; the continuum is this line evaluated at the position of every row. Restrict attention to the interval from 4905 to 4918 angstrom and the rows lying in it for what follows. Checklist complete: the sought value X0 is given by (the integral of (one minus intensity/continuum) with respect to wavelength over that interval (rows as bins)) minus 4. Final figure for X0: -3.6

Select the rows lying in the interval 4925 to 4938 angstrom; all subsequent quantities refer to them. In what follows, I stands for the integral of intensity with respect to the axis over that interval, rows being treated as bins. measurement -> 388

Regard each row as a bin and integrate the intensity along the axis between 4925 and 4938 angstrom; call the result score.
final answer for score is 388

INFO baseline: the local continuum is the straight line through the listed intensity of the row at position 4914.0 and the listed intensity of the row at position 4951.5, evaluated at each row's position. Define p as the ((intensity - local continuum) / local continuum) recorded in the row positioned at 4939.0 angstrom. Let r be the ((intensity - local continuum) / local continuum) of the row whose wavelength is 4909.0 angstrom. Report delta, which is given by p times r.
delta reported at -0.0002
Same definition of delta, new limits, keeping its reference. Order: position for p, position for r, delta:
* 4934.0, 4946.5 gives -0.0005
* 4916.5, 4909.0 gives -0.0001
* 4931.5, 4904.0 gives -0.0008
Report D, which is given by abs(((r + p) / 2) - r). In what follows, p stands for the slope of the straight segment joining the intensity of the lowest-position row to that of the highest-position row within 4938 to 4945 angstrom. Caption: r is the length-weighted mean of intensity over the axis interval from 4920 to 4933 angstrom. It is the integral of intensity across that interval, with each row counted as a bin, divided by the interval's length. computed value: 14.3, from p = 0.32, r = 28.8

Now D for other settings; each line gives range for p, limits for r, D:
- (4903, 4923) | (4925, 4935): 15.1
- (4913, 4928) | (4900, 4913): 15.6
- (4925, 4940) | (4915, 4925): 14.0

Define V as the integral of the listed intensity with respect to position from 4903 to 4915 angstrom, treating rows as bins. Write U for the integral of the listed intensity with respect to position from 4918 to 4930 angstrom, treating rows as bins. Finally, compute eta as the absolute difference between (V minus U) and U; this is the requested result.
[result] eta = 308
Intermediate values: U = 340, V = 371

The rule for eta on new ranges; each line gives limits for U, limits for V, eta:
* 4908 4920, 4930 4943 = 331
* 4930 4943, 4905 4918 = 379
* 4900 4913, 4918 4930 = 471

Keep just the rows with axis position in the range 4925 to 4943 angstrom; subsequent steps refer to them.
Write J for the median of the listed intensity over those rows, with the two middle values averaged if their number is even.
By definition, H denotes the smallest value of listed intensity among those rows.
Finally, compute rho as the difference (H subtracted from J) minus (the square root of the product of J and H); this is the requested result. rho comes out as -28.9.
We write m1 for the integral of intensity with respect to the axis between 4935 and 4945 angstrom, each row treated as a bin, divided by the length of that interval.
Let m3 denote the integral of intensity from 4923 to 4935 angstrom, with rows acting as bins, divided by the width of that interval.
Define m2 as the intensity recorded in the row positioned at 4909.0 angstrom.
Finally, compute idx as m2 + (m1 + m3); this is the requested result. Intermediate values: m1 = 29.9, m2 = 30.68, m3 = 29.5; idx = 90.1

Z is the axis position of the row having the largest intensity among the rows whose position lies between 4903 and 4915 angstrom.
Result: 4904.0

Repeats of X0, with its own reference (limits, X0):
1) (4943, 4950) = -3.9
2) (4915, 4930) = -2.5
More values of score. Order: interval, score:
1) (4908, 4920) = 360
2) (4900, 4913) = 405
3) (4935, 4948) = 395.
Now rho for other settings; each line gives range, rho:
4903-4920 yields -26.3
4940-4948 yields -29.4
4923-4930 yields -26.7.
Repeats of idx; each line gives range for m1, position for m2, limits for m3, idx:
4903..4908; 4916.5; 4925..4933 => 90.8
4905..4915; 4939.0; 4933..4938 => 89.8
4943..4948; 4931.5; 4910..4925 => 90.8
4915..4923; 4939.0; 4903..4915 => 88.4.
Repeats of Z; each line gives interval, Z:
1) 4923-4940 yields 4931.5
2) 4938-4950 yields 4949.0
